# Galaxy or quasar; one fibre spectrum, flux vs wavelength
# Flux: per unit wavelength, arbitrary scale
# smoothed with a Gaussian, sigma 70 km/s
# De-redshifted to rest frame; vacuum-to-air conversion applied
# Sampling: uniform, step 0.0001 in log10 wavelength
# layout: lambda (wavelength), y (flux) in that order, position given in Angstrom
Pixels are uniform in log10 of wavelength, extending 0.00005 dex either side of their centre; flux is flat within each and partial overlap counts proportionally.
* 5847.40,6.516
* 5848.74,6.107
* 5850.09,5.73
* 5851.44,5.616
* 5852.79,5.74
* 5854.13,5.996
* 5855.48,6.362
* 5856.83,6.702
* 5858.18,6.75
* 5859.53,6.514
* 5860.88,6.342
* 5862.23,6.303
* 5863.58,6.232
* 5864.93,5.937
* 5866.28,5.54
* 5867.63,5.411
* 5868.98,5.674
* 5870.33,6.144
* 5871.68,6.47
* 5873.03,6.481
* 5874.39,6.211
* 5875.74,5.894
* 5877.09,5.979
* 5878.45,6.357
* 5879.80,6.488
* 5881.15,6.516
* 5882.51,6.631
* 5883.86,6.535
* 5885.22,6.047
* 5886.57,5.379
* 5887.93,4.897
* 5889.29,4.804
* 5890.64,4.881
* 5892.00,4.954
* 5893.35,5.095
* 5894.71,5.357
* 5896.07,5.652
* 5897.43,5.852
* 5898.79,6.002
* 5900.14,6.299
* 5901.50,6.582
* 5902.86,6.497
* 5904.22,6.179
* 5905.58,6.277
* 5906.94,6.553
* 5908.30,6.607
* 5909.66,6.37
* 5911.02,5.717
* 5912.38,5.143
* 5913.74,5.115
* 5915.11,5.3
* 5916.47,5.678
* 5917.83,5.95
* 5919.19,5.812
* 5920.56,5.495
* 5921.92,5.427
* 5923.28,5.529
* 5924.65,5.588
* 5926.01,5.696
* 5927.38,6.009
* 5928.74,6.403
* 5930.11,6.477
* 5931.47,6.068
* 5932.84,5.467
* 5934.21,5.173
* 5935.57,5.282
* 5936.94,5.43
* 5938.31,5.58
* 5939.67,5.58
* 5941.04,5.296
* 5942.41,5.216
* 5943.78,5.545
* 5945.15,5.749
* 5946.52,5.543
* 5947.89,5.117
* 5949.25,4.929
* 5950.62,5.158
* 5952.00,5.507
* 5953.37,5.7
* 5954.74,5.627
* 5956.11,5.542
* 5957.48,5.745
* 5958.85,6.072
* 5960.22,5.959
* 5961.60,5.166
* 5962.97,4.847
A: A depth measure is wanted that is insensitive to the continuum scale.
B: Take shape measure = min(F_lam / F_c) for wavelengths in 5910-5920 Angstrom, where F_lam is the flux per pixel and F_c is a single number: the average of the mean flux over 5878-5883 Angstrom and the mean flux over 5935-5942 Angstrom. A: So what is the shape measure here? 0.86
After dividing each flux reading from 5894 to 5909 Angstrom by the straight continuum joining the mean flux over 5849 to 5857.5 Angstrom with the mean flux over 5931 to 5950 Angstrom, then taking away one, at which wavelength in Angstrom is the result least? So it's 5894.71 Angstrom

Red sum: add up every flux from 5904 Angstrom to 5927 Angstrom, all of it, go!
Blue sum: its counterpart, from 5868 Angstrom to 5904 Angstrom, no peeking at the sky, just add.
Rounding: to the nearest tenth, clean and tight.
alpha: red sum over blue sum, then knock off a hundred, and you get -99.4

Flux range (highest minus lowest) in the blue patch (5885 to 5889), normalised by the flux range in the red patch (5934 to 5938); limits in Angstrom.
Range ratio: 4.5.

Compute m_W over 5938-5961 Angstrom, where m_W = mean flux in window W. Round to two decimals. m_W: 5.52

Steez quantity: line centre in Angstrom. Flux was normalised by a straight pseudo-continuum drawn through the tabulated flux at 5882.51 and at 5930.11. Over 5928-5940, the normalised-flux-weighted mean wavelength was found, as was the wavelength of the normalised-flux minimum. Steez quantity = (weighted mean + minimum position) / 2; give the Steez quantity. 5934.1 Angstrom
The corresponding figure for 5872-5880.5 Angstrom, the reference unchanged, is 5876.1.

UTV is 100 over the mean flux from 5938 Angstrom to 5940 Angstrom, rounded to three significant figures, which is 17.9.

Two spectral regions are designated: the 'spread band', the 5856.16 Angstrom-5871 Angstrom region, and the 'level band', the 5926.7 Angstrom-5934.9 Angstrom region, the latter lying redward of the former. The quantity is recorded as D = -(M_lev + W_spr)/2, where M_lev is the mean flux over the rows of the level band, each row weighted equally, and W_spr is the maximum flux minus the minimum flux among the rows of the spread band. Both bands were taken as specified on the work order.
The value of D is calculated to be -3.64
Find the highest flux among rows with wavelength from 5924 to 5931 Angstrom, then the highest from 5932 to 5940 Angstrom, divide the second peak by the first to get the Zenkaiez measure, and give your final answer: 0.86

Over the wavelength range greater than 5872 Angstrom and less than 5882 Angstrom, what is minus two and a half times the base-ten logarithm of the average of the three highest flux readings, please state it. -2.03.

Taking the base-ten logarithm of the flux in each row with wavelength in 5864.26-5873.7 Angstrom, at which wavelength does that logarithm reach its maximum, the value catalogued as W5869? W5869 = 5873.03 Angstrom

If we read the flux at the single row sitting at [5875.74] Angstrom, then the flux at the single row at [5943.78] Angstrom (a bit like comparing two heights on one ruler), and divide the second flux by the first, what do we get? 0.94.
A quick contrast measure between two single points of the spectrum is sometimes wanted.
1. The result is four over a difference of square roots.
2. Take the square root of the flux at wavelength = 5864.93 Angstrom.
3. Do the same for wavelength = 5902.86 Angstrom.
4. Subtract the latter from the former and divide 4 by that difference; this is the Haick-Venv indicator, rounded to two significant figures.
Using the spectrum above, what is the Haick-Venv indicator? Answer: -36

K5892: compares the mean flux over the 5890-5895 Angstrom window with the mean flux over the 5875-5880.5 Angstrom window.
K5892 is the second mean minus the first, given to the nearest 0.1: 1.1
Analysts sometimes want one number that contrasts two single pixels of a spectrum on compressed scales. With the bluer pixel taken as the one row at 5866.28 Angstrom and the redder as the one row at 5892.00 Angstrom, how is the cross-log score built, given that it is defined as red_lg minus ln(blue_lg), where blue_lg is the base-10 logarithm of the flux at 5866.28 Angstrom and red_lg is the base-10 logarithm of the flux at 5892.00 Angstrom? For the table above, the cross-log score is 0.99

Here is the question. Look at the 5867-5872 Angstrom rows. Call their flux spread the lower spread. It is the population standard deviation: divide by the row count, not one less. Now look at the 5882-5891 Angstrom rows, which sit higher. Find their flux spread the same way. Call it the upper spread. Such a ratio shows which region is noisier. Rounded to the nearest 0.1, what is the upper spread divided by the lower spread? 1.8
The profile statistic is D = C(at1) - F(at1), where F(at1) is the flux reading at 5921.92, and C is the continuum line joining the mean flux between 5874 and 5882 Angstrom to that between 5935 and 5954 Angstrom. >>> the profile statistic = 0.26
